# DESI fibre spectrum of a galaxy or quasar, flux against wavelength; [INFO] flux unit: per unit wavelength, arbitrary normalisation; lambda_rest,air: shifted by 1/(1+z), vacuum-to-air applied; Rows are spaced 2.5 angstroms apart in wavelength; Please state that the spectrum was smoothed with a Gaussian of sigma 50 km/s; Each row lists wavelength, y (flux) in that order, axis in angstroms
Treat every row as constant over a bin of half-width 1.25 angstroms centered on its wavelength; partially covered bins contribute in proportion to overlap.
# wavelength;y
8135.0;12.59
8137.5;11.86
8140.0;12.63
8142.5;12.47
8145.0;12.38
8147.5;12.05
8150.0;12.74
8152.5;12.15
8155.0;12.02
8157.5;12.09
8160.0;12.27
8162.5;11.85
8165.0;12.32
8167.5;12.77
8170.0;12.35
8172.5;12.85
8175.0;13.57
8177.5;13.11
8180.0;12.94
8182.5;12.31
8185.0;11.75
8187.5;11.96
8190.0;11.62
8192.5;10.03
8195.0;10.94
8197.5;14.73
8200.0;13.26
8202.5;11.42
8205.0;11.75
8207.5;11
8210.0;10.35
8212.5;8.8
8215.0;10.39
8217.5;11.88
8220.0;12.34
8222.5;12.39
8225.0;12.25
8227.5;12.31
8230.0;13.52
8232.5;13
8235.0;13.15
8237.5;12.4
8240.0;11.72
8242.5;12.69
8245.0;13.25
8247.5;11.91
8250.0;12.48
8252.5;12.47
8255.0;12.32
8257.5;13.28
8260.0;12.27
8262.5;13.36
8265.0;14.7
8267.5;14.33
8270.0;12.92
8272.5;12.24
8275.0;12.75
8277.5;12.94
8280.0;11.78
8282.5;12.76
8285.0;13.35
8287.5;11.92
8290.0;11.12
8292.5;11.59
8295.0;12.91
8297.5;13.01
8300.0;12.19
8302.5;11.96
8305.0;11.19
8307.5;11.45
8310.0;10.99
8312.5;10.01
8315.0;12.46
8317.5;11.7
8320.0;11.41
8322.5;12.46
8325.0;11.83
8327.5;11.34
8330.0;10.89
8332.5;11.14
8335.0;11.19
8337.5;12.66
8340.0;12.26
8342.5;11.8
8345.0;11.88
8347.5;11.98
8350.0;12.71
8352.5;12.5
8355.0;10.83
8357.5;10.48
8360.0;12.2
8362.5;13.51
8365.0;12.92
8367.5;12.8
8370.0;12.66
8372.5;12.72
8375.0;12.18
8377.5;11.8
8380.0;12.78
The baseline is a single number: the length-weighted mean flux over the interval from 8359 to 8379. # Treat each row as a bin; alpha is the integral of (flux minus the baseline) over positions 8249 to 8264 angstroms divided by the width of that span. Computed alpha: 0.13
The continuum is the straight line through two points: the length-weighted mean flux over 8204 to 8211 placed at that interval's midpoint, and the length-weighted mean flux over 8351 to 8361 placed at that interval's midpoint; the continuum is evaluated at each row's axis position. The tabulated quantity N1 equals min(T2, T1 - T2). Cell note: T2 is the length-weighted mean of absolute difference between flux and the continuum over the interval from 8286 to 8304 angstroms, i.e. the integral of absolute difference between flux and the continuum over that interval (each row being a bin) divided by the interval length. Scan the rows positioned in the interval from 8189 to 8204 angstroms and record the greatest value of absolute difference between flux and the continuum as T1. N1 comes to 0.8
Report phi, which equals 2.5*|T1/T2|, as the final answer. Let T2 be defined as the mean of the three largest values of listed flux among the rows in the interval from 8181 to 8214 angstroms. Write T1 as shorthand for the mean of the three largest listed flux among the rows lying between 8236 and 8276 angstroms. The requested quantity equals 2.6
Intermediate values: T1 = 14.1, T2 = 13.4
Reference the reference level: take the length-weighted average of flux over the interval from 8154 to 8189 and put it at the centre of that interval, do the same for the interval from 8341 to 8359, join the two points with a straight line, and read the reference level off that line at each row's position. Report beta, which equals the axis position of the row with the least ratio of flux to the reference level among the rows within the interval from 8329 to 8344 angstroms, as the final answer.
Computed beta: 8330.0 angstroms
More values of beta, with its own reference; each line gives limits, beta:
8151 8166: 8162.5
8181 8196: 8192.5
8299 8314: 8312.5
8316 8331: 8330.0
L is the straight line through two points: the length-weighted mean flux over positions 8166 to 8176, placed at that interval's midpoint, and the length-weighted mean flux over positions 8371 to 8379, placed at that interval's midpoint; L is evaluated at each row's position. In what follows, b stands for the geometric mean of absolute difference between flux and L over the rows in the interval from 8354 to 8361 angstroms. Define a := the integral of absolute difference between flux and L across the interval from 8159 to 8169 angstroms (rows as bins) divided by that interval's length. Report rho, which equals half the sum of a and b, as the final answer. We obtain 0.62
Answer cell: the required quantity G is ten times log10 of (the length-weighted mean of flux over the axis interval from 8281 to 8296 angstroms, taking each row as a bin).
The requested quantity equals 10.9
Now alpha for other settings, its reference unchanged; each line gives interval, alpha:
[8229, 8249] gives 0.09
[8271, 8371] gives -0.61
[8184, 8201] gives -0.58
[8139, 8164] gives -0.34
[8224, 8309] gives -0.04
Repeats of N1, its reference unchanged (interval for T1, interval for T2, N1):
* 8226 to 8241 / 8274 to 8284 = 1.1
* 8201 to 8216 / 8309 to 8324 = 0.7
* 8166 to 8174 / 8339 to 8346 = 0.5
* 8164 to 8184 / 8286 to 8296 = 0.7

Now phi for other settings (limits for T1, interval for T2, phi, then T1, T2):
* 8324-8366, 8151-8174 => 2.6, 13.0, 12.7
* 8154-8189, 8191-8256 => 2.4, 13.2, 13.8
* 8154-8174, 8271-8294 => 2.4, 12.7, 13.0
